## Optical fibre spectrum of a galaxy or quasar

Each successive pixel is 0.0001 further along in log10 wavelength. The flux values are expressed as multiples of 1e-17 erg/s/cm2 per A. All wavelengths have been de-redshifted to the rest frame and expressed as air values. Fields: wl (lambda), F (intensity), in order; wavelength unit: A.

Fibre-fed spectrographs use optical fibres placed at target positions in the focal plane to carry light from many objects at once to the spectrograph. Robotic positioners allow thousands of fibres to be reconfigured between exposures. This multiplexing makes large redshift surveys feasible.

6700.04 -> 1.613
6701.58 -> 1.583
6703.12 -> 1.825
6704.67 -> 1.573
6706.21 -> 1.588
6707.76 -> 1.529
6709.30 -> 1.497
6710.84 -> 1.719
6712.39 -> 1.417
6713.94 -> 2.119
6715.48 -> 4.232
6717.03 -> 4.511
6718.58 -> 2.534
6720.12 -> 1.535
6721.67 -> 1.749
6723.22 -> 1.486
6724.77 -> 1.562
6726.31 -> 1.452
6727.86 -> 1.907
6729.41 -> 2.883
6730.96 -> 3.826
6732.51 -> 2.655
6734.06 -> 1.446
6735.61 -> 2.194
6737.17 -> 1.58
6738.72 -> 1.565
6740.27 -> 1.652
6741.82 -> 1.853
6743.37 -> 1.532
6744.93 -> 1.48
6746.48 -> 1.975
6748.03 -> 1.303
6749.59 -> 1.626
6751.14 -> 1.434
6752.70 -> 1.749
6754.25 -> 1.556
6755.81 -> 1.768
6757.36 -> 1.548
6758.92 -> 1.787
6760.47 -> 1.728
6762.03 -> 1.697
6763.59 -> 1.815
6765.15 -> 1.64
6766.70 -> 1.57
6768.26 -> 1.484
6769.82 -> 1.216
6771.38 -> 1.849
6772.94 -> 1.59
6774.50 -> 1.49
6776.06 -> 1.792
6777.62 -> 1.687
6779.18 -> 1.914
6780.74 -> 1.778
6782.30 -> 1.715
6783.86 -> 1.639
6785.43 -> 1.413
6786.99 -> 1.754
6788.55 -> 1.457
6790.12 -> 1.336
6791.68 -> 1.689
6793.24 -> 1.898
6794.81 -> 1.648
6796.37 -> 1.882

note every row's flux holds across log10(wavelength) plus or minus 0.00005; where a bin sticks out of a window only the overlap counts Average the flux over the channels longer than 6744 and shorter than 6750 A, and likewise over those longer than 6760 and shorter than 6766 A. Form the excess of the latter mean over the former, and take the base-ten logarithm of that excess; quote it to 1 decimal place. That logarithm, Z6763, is -0.9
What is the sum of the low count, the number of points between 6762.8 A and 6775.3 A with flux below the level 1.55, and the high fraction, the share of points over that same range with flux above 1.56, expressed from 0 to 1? 3.6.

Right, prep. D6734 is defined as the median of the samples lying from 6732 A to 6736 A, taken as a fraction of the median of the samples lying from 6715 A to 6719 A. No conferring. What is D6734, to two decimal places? 0.52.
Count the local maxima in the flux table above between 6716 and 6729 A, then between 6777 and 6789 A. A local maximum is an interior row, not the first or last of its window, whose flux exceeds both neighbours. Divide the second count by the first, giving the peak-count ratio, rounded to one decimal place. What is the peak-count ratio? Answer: 1.0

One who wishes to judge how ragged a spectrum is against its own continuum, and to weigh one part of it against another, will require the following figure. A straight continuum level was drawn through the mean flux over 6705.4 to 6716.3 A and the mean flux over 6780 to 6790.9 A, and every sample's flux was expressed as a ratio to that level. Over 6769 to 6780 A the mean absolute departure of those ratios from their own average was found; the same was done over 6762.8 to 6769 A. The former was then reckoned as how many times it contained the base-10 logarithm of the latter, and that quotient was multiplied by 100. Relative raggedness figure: -9.3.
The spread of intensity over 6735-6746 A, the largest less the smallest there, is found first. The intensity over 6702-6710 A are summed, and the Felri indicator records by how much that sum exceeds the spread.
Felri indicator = 7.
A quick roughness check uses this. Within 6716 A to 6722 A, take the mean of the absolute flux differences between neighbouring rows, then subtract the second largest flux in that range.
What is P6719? -1.47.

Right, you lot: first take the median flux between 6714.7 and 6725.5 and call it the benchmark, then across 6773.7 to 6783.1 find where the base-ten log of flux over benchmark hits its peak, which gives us 6779.18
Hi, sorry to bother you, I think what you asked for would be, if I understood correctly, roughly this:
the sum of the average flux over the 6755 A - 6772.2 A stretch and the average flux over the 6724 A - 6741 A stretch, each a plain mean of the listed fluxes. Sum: 3.71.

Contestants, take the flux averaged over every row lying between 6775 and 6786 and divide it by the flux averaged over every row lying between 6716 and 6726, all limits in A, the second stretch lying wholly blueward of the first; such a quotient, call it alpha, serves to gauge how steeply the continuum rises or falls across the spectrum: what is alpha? 0.76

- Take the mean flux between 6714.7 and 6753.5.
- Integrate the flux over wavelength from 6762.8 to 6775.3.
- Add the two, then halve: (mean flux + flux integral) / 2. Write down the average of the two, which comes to 11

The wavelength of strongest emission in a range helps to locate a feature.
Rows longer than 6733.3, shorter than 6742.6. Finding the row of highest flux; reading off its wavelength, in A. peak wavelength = 6735.61 A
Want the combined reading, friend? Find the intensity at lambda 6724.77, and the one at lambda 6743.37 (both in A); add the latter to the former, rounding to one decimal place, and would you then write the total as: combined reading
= 3.1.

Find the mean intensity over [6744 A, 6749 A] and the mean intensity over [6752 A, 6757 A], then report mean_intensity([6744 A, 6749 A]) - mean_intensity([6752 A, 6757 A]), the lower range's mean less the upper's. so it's -0.10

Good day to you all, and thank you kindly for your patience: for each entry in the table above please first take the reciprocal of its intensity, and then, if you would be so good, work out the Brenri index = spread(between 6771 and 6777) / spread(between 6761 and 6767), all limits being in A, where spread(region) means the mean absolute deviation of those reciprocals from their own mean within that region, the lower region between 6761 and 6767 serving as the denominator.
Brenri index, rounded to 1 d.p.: 1.9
